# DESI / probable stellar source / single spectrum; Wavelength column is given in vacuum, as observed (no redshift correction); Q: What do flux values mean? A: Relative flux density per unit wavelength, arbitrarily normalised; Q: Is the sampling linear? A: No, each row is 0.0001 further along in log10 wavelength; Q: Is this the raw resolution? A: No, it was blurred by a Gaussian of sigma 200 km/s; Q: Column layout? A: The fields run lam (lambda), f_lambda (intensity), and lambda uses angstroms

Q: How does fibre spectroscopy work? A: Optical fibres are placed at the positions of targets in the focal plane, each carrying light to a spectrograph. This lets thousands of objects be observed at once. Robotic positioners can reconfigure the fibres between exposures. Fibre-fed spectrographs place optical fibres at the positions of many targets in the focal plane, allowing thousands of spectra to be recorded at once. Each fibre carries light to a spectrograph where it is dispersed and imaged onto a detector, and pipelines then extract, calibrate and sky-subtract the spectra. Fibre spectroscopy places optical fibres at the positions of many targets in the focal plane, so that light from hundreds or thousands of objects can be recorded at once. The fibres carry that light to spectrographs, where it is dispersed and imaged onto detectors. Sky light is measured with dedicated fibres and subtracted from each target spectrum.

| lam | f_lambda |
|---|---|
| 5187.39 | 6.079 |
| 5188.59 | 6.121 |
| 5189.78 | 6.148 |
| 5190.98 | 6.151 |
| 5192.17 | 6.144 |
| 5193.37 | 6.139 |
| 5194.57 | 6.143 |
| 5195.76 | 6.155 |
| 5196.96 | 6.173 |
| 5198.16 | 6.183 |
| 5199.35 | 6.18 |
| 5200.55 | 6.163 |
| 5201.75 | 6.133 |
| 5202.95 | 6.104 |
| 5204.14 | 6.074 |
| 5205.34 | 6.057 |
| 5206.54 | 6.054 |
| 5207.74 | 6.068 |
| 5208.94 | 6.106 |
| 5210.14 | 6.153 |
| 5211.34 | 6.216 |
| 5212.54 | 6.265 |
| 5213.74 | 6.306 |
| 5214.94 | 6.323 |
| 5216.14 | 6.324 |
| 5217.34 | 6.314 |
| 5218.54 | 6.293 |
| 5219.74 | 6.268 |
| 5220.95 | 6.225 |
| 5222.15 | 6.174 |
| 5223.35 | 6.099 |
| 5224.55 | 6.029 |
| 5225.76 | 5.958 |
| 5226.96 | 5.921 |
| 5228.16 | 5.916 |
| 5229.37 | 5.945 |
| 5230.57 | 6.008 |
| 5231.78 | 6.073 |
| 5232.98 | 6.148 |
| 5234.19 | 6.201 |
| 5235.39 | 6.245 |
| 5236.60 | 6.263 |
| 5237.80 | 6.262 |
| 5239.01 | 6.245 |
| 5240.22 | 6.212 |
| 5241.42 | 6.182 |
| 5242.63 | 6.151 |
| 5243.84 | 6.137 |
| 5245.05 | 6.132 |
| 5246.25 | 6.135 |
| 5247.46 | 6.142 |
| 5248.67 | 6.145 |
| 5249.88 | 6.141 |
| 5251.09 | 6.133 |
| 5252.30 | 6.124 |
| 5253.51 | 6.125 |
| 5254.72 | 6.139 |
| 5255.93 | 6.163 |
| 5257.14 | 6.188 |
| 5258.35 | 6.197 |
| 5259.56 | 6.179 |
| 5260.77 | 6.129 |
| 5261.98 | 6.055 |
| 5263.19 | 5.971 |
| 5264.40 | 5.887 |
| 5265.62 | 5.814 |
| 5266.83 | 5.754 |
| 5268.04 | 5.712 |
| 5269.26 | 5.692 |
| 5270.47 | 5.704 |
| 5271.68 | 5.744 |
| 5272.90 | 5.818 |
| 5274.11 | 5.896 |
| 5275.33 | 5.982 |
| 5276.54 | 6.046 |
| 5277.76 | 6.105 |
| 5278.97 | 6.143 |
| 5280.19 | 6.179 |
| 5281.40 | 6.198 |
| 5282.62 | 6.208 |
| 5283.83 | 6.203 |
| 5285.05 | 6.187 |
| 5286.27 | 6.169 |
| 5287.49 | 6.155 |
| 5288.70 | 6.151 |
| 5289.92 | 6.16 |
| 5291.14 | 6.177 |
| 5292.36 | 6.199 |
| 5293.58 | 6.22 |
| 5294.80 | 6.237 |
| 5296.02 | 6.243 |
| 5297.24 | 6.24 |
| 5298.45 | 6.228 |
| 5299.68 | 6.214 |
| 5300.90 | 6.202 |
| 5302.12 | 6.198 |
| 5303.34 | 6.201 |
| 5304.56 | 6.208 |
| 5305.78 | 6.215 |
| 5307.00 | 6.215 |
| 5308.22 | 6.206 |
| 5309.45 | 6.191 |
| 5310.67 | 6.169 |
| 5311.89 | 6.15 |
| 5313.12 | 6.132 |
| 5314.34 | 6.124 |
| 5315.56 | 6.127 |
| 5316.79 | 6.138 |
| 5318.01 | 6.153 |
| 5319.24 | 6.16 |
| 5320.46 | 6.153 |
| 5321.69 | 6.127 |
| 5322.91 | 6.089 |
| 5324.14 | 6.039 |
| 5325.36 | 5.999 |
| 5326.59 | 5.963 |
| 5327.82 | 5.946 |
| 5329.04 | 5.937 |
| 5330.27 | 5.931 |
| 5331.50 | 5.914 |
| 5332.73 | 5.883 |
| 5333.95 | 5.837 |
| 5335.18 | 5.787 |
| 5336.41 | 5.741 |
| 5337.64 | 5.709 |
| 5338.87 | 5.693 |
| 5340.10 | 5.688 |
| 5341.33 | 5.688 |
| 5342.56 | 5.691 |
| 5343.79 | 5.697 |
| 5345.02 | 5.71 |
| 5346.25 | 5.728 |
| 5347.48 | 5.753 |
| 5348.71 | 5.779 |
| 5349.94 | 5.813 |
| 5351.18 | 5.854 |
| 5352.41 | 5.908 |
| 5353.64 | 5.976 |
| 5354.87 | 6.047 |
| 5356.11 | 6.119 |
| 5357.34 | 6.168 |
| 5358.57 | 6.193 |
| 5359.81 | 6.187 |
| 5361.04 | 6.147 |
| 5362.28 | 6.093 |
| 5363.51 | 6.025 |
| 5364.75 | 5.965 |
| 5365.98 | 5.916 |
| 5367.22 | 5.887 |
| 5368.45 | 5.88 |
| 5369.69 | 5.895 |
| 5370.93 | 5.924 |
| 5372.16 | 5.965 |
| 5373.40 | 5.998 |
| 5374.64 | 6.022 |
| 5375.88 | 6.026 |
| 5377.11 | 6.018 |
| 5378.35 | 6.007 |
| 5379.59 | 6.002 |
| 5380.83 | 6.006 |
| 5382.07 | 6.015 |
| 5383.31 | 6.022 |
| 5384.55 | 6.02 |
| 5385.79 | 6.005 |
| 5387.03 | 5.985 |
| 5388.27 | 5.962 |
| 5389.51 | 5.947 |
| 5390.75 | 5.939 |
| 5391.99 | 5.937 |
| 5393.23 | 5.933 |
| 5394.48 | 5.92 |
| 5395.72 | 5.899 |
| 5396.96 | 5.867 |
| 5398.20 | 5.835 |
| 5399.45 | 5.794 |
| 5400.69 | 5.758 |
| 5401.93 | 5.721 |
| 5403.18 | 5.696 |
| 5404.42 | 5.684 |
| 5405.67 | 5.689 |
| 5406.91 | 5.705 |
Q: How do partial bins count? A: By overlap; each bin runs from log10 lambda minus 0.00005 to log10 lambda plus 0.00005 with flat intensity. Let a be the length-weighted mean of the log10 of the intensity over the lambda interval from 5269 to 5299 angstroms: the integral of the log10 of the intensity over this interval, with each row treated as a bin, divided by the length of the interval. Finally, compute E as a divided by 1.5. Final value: 0.523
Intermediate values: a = 0.785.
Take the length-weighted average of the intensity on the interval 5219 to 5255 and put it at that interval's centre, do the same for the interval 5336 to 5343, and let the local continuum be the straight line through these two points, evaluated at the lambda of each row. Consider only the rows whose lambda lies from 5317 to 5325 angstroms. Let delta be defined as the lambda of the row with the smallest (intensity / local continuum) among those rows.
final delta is 5324.14 angstroms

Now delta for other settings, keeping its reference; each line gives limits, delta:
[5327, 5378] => 5338.87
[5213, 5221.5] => 5220.95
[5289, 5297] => 5289.92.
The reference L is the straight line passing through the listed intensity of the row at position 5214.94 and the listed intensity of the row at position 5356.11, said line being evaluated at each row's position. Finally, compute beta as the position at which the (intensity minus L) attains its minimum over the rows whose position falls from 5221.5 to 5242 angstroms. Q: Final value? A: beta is 5228.16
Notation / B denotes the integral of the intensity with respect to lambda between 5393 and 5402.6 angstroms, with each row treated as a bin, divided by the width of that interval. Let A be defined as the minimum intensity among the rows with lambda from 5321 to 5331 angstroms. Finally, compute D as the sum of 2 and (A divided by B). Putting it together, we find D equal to 3.02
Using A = 5.931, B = 5.83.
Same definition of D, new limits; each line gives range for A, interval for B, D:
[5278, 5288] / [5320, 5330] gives 3.02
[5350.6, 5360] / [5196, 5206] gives 2.95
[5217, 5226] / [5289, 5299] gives 2.96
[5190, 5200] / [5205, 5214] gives 3.00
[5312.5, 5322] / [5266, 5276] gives 3.06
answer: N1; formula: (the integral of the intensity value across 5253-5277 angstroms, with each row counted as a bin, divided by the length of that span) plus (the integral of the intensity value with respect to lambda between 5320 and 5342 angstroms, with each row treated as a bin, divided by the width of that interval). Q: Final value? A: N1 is 11.9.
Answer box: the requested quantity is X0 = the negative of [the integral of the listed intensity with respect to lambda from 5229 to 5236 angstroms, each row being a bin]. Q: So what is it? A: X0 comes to -42.8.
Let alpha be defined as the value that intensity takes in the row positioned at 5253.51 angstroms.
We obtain 6.125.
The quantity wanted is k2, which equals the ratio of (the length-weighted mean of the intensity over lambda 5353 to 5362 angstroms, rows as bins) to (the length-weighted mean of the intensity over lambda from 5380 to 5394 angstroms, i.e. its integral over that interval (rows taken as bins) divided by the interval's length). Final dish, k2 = 1.02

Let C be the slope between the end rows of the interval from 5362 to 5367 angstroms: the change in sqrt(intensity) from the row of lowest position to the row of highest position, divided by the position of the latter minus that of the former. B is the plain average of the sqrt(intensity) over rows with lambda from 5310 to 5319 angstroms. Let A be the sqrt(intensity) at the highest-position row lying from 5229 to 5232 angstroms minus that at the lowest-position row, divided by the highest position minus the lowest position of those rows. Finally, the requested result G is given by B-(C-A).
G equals 2.50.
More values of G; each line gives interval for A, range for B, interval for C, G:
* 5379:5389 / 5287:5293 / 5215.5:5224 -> 2.49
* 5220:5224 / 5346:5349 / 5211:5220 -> 2.39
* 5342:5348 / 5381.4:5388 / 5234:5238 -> 2.45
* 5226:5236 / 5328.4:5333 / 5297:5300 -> 2.44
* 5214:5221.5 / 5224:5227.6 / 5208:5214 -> 2.43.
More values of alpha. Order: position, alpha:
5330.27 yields 5.931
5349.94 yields 5.813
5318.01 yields 6.153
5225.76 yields 5.958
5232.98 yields 6.148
